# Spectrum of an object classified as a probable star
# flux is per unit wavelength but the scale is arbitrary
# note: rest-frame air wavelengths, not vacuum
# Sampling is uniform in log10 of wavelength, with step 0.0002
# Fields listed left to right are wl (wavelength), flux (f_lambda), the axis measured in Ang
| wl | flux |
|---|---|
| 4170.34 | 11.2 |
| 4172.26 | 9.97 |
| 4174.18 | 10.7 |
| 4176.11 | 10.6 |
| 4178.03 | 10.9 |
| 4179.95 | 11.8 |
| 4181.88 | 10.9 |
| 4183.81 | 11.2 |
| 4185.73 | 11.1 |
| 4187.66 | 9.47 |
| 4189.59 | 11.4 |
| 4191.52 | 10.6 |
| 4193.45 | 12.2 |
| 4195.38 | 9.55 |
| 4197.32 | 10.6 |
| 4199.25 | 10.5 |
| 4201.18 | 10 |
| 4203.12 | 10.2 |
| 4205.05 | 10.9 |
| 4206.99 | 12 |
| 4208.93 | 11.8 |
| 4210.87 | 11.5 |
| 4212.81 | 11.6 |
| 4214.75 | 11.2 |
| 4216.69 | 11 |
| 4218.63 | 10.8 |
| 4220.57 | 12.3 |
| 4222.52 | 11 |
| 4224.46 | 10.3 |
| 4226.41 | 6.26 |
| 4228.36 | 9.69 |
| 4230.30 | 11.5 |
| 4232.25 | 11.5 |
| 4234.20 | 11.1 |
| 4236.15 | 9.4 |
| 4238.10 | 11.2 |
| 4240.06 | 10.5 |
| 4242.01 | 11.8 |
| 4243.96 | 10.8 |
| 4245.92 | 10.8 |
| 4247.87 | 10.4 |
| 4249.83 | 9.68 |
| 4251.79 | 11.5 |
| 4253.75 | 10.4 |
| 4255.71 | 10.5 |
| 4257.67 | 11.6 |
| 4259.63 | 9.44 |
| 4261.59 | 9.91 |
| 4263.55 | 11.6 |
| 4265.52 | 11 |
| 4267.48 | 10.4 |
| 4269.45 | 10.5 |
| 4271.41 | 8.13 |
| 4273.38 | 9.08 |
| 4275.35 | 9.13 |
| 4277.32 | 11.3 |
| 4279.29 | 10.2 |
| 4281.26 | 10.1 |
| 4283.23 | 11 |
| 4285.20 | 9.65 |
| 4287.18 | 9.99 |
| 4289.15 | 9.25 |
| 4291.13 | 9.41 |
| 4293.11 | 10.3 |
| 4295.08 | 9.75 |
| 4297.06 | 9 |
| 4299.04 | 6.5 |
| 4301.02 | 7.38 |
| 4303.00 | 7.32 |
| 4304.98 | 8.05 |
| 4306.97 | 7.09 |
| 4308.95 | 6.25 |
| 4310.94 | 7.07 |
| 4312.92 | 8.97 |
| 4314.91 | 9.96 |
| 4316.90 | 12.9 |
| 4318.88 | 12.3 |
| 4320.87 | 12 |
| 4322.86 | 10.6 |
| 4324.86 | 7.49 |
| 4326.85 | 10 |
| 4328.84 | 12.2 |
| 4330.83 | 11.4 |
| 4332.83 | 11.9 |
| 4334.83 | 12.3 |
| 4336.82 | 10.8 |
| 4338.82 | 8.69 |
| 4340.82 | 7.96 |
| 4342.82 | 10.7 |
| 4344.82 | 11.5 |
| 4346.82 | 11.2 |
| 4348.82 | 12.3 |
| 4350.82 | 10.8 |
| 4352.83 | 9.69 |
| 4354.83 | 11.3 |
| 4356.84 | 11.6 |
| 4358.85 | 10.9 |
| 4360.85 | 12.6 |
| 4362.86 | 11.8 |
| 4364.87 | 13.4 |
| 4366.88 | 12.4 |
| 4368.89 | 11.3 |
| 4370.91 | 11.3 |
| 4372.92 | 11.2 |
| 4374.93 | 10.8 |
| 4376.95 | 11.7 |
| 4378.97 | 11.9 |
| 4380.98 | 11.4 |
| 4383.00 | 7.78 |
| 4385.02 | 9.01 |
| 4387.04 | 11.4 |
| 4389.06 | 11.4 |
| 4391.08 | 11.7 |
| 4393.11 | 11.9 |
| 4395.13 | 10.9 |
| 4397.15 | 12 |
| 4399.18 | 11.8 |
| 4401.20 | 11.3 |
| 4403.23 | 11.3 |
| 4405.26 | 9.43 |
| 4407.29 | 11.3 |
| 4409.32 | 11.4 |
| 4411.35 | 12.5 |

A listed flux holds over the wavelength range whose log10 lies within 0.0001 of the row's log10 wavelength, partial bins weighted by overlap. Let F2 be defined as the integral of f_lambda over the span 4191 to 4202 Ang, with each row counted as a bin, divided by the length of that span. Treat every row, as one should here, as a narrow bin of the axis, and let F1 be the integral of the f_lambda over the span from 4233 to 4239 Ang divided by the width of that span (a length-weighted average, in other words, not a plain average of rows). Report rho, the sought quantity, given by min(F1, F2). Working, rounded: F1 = 10.6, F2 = 10.58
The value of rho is 10.6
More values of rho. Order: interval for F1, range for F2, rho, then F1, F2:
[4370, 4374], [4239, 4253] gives 10.8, 11.3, 10.77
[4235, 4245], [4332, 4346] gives 10.5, 10.7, 10.54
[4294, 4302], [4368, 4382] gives 8.2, 8.2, 11.37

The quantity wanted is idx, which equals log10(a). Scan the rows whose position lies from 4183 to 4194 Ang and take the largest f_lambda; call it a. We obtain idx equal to 1.09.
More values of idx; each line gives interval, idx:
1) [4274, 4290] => 1.05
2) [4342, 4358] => 1.09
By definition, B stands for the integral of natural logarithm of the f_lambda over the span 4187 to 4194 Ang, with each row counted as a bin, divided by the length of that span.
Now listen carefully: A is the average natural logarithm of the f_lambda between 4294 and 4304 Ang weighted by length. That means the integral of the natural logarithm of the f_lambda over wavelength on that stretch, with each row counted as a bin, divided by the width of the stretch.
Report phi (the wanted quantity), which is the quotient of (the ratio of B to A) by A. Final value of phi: 0.56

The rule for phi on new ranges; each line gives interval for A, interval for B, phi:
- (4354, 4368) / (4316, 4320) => 0.41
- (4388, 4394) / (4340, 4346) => 0.38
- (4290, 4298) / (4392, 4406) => 0.47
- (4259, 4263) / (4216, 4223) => 0.46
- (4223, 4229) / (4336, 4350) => 0.50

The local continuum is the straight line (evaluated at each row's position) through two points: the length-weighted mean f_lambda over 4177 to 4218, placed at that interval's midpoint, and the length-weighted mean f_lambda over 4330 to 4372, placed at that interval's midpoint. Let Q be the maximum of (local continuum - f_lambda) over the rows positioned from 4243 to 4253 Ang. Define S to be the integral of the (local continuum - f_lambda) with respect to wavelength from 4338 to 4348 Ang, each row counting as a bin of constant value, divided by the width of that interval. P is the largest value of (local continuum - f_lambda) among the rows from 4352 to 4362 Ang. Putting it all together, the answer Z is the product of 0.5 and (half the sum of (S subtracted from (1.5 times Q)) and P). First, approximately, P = 1.5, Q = 1.4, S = 1.14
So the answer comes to 0.62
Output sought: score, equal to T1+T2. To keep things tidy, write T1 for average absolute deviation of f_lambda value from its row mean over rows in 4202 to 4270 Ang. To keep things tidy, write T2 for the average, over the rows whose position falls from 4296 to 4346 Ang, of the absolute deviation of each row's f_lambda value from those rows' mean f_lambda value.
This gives 2.62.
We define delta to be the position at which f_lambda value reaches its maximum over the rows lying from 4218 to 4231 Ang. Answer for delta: 4220.57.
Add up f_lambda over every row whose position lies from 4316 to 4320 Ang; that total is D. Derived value 25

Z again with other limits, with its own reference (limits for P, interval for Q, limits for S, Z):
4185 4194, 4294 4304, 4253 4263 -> 1.95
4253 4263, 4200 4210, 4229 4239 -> 0.74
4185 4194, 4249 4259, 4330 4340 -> 0.83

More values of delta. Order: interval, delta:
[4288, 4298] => 4293.11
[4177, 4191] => 4179.95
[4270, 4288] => 4277.32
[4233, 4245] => 4242.01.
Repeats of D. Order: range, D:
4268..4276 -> 37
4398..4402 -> 23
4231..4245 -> 76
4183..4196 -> 76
